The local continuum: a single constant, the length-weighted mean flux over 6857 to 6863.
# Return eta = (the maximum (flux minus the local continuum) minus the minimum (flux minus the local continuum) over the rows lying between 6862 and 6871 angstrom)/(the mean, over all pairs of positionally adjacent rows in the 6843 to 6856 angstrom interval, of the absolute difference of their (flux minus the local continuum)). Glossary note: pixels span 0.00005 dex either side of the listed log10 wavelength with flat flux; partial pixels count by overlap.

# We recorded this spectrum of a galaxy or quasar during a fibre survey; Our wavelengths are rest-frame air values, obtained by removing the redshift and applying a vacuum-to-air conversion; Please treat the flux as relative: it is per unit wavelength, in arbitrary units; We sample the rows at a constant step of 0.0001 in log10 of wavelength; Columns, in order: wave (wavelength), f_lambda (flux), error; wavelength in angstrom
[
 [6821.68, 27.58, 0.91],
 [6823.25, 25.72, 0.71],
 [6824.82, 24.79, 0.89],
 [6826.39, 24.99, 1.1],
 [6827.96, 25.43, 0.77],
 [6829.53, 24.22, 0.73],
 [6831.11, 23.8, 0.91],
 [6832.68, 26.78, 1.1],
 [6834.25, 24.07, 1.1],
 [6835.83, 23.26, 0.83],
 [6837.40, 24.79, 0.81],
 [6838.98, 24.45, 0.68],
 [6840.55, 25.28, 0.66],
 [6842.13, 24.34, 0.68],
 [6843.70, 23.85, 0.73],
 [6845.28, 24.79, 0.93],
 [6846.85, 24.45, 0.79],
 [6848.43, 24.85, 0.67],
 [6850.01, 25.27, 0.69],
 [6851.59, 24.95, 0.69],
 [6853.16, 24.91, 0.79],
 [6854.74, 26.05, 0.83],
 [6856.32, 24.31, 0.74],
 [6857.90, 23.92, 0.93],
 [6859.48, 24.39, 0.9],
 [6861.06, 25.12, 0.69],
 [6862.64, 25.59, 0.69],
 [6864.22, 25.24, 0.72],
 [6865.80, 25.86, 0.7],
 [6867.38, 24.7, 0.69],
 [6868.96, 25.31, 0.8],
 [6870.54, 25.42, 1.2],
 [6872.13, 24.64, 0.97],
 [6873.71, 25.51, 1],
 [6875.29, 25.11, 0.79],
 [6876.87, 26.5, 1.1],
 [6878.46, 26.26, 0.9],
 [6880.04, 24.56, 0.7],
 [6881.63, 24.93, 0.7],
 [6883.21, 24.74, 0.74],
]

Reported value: 2.3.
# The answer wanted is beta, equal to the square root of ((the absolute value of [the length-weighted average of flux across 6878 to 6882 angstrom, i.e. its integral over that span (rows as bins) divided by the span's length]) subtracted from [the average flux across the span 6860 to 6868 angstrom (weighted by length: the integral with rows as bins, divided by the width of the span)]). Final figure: 0.3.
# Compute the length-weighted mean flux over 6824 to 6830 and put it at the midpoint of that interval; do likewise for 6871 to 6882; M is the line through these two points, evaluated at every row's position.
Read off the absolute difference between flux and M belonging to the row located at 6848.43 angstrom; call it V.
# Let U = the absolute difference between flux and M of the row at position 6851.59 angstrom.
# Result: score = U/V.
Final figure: 0.7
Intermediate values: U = 0.19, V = 0.26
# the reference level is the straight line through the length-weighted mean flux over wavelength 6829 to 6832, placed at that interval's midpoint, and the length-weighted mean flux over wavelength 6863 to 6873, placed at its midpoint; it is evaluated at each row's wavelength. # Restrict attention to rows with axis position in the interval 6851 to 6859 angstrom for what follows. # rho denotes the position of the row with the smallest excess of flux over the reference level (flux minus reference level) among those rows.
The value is 6857.90 angstrom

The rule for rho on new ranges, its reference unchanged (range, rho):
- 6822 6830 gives 6829.53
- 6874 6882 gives 6880.04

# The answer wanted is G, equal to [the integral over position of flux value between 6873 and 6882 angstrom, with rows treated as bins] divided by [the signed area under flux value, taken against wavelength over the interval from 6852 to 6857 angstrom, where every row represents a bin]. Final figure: 1.8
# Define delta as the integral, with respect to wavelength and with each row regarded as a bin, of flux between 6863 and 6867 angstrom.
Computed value 102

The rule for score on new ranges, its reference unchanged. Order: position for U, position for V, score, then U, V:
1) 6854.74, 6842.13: 1.2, 0.88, 0.72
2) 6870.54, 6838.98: 0.2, 0.11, 0.58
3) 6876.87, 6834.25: 1.2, 1.14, 0.92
